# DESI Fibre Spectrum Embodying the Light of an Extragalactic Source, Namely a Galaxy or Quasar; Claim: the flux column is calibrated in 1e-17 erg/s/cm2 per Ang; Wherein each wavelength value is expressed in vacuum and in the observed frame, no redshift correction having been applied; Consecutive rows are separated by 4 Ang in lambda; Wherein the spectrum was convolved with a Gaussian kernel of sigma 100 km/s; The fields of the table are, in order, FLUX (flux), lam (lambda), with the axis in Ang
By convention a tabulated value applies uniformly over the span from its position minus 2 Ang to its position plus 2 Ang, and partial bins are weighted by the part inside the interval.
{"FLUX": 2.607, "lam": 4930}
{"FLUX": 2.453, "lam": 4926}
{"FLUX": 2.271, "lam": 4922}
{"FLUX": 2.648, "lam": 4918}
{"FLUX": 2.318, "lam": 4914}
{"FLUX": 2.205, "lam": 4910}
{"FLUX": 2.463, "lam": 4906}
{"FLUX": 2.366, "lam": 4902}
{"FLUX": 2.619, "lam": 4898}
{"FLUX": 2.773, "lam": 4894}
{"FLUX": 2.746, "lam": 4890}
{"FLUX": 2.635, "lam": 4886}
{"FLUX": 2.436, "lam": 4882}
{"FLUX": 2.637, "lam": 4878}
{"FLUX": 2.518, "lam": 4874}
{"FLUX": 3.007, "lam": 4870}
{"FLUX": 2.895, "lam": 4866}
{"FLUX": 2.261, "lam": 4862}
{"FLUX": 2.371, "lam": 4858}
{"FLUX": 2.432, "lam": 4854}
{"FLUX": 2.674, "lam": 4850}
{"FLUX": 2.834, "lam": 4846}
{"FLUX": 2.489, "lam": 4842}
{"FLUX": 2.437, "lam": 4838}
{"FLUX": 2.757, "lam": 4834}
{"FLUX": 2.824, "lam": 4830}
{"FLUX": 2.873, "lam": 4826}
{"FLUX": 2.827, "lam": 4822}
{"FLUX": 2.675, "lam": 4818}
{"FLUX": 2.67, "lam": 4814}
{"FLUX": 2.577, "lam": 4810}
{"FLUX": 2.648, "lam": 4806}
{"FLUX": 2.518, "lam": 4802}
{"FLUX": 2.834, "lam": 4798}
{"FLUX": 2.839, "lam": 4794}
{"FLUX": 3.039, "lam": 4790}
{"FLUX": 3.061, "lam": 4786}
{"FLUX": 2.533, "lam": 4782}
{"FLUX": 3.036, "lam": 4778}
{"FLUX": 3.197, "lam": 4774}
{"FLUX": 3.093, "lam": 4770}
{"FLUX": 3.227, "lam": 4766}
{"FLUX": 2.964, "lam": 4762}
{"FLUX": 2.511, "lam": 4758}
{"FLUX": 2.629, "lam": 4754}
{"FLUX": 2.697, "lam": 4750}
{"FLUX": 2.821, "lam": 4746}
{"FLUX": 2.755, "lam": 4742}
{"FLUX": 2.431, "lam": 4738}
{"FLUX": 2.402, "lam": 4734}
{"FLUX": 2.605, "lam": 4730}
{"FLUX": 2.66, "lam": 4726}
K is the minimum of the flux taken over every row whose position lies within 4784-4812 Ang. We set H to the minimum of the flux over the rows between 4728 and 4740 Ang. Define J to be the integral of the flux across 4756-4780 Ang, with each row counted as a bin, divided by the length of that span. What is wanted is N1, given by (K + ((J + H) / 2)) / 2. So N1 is 2.61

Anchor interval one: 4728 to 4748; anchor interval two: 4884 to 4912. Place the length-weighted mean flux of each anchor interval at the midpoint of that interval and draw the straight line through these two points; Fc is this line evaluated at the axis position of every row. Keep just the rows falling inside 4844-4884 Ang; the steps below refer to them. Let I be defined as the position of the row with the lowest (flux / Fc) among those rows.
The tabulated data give 4862 Ang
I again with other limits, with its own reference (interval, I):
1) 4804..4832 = 4810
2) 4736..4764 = 4738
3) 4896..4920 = 4910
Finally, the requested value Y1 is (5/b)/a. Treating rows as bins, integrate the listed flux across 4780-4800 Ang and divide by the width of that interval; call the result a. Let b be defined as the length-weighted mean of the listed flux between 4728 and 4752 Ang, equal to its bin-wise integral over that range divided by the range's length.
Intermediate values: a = 2.86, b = 2.62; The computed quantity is 0.667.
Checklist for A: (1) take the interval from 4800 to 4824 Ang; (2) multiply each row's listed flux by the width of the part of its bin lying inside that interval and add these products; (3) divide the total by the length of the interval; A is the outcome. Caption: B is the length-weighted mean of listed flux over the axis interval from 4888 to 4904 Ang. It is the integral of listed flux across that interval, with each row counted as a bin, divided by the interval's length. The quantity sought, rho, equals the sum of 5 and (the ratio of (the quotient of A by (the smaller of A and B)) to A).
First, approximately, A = 2.65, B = 2.63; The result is 5.38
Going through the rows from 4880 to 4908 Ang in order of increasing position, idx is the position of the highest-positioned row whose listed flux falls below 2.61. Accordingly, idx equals 4906 Ang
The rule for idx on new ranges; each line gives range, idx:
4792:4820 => 4810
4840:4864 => 4862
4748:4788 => 4782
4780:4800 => 4782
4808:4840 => 4838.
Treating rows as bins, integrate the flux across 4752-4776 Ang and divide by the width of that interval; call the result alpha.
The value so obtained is 2.94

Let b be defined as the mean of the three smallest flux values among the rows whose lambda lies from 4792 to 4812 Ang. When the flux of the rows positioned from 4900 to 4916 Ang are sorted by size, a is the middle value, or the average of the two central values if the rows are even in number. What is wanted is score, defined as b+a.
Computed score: 4.92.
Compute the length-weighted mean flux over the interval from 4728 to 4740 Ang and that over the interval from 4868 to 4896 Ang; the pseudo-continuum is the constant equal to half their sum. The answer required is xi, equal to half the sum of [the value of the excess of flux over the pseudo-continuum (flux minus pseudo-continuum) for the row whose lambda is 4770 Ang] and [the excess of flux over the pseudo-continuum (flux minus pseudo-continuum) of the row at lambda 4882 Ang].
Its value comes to 0.2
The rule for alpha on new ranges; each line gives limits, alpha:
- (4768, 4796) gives 2.97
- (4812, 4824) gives 2.72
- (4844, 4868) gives 2.58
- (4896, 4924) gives 2.41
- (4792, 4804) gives 2.73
